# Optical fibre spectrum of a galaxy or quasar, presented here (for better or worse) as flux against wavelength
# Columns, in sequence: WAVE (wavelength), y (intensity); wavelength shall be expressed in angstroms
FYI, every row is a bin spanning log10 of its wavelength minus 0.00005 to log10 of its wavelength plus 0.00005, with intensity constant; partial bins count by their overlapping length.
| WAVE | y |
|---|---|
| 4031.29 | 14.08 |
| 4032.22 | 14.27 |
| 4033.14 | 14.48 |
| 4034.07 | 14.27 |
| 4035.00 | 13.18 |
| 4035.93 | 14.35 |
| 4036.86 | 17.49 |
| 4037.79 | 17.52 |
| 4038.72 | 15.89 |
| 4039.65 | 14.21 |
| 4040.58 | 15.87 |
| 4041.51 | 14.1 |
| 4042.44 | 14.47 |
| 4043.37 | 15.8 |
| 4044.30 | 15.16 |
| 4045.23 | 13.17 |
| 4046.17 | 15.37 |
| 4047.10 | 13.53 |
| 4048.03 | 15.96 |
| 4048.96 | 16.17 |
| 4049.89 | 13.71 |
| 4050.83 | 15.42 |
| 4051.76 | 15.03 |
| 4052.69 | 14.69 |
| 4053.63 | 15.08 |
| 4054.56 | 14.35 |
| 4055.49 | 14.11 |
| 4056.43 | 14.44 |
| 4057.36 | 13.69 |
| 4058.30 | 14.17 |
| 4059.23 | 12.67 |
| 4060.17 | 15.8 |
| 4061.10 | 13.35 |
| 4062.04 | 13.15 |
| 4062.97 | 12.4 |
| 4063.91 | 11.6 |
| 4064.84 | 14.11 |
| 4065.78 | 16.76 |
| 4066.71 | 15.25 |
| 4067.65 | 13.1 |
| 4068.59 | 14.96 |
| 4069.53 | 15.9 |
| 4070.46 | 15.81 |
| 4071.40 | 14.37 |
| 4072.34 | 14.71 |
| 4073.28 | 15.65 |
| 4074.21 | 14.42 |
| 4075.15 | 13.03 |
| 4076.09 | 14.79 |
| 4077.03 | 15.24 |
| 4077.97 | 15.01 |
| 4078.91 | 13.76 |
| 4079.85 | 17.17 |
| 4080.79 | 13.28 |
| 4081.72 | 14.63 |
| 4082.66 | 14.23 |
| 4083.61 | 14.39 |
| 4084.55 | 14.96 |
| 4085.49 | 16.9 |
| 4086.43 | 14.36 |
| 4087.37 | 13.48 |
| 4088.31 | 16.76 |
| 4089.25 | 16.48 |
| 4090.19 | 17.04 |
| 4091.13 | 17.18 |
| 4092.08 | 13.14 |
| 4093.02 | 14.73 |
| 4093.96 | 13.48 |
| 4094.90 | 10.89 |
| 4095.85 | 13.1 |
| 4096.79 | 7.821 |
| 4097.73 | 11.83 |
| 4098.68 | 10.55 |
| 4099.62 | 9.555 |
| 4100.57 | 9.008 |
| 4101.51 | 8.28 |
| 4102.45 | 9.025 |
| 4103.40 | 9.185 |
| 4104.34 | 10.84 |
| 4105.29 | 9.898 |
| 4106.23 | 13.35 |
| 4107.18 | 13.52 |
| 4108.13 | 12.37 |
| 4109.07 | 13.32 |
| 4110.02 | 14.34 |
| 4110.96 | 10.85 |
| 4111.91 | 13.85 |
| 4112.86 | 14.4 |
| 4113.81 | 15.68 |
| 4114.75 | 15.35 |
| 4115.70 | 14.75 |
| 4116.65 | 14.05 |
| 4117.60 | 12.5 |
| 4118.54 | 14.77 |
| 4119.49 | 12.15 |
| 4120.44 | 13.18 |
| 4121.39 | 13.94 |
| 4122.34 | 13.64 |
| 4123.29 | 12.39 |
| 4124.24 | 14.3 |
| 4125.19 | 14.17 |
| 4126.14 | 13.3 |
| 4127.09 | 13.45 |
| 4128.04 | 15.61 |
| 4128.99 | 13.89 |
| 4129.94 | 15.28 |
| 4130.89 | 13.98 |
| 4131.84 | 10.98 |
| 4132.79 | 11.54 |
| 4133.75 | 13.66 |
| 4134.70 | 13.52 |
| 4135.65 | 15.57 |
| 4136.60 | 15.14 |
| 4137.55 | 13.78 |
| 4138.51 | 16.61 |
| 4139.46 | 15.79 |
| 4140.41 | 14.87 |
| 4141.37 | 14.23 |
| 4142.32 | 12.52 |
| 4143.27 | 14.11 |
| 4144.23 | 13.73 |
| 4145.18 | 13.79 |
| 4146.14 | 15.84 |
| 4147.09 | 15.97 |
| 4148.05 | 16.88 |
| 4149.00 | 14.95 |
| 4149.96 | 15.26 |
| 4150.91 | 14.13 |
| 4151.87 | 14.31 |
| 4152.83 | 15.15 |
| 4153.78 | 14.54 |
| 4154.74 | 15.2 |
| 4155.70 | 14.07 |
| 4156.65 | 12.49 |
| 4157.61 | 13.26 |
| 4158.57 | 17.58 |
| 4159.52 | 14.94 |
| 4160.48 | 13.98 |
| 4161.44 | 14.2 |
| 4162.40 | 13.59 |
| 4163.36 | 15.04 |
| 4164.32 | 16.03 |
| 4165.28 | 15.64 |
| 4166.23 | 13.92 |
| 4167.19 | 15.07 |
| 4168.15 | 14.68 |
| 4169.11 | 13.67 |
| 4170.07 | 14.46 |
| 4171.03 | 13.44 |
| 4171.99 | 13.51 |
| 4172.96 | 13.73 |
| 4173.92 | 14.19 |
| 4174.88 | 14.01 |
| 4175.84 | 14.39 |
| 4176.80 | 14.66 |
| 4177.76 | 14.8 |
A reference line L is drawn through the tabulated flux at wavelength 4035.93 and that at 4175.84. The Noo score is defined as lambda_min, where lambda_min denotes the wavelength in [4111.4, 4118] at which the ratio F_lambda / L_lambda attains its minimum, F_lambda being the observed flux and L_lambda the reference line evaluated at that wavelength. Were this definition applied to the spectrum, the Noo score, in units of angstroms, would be 4117.60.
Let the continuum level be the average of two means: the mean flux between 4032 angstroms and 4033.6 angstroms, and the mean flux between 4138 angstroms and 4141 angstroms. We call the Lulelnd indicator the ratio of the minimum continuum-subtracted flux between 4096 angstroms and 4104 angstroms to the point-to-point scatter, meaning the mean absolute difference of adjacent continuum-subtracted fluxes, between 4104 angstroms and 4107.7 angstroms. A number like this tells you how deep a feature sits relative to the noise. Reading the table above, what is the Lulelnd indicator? -4.8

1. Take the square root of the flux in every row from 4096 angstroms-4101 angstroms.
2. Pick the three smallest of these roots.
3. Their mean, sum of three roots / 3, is 2.96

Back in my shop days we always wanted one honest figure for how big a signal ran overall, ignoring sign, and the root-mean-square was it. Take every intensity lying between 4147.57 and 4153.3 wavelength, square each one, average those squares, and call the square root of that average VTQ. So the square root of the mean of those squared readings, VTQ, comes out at 15.1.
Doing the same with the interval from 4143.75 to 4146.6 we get 14.5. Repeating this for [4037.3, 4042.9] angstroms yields 15.4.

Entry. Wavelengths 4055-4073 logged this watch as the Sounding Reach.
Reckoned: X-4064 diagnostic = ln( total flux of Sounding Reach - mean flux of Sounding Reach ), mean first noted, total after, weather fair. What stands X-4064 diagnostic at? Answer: 5.55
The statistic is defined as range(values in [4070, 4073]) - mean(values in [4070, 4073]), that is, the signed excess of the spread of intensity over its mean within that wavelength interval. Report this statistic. -13.5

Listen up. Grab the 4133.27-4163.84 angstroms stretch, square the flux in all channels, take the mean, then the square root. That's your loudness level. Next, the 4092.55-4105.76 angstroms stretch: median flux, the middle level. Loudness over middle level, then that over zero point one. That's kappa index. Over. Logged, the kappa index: 14.4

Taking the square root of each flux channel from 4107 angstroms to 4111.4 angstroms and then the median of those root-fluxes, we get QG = 3.6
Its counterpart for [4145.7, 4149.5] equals 4.0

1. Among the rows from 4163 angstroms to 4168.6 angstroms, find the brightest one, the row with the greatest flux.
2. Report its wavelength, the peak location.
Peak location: 4164.32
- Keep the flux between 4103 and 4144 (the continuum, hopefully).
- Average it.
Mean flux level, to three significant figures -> 13.6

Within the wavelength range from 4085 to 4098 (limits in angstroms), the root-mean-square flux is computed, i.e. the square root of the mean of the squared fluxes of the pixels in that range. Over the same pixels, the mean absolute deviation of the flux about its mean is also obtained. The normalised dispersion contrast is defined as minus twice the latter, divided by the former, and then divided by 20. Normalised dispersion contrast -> -0.015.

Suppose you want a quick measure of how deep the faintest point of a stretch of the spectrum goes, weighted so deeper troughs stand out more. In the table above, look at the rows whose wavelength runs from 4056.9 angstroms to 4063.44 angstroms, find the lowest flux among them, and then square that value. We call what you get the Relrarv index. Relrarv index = 154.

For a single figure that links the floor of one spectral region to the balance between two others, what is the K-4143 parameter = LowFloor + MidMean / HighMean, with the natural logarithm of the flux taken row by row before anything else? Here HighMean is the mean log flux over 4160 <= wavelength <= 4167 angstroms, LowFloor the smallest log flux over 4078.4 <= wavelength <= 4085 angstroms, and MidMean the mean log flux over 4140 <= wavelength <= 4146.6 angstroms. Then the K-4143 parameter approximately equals 3.57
